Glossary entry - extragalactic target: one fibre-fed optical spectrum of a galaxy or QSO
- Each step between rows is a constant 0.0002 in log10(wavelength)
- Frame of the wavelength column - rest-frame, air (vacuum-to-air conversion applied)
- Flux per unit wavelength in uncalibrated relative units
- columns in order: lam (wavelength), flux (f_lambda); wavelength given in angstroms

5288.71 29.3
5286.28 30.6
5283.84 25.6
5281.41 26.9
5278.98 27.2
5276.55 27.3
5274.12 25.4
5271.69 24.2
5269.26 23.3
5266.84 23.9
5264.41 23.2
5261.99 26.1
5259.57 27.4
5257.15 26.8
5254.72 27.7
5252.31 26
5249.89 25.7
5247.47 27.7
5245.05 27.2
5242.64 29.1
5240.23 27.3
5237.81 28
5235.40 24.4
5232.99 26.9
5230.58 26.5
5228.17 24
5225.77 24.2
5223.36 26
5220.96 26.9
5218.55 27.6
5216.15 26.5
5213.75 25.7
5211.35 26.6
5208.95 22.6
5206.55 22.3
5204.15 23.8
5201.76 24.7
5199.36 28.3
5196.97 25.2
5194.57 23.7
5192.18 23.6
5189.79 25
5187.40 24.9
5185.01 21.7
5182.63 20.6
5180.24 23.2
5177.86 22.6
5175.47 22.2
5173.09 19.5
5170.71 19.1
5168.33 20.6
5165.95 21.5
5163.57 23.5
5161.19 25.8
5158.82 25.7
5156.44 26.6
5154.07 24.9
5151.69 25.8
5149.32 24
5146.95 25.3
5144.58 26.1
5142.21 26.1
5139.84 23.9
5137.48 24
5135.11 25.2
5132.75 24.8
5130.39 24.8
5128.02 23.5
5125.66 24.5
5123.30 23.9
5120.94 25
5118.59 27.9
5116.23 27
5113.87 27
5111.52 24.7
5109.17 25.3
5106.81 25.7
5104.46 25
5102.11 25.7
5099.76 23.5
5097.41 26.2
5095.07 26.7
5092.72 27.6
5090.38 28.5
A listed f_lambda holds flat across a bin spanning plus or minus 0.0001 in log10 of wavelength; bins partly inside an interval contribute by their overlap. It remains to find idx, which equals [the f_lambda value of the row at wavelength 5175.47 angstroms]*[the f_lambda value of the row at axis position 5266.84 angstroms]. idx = 531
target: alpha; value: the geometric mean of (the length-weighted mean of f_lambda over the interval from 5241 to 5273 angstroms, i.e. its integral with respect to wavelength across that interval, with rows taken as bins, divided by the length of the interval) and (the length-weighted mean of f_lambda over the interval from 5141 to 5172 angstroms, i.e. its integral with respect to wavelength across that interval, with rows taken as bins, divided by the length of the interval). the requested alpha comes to 25.1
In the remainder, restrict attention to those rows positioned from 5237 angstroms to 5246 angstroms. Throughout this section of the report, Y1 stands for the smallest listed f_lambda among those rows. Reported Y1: 27.2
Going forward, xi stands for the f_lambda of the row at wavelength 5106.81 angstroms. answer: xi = 25.7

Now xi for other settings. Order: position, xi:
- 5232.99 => 26.9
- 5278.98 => 27.2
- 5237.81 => 28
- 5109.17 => 25.3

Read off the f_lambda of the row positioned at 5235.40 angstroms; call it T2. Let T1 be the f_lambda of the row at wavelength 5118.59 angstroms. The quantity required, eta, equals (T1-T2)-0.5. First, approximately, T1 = 27.9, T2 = 24.4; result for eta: 3.0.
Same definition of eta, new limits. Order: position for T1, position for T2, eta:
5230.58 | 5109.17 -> 0.7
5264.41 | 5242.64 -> -6.4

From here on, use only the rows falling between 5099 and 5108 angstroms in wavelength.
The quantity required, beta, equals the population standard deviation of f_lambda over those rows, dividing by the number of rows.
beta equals 0.90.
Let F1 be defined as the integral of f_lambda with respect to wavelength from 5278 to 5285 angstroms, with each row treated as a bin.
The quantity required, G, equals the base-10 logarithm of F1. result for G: 2.27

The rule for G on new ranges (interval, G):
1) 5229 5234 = 2.12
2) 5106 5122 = 2.62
